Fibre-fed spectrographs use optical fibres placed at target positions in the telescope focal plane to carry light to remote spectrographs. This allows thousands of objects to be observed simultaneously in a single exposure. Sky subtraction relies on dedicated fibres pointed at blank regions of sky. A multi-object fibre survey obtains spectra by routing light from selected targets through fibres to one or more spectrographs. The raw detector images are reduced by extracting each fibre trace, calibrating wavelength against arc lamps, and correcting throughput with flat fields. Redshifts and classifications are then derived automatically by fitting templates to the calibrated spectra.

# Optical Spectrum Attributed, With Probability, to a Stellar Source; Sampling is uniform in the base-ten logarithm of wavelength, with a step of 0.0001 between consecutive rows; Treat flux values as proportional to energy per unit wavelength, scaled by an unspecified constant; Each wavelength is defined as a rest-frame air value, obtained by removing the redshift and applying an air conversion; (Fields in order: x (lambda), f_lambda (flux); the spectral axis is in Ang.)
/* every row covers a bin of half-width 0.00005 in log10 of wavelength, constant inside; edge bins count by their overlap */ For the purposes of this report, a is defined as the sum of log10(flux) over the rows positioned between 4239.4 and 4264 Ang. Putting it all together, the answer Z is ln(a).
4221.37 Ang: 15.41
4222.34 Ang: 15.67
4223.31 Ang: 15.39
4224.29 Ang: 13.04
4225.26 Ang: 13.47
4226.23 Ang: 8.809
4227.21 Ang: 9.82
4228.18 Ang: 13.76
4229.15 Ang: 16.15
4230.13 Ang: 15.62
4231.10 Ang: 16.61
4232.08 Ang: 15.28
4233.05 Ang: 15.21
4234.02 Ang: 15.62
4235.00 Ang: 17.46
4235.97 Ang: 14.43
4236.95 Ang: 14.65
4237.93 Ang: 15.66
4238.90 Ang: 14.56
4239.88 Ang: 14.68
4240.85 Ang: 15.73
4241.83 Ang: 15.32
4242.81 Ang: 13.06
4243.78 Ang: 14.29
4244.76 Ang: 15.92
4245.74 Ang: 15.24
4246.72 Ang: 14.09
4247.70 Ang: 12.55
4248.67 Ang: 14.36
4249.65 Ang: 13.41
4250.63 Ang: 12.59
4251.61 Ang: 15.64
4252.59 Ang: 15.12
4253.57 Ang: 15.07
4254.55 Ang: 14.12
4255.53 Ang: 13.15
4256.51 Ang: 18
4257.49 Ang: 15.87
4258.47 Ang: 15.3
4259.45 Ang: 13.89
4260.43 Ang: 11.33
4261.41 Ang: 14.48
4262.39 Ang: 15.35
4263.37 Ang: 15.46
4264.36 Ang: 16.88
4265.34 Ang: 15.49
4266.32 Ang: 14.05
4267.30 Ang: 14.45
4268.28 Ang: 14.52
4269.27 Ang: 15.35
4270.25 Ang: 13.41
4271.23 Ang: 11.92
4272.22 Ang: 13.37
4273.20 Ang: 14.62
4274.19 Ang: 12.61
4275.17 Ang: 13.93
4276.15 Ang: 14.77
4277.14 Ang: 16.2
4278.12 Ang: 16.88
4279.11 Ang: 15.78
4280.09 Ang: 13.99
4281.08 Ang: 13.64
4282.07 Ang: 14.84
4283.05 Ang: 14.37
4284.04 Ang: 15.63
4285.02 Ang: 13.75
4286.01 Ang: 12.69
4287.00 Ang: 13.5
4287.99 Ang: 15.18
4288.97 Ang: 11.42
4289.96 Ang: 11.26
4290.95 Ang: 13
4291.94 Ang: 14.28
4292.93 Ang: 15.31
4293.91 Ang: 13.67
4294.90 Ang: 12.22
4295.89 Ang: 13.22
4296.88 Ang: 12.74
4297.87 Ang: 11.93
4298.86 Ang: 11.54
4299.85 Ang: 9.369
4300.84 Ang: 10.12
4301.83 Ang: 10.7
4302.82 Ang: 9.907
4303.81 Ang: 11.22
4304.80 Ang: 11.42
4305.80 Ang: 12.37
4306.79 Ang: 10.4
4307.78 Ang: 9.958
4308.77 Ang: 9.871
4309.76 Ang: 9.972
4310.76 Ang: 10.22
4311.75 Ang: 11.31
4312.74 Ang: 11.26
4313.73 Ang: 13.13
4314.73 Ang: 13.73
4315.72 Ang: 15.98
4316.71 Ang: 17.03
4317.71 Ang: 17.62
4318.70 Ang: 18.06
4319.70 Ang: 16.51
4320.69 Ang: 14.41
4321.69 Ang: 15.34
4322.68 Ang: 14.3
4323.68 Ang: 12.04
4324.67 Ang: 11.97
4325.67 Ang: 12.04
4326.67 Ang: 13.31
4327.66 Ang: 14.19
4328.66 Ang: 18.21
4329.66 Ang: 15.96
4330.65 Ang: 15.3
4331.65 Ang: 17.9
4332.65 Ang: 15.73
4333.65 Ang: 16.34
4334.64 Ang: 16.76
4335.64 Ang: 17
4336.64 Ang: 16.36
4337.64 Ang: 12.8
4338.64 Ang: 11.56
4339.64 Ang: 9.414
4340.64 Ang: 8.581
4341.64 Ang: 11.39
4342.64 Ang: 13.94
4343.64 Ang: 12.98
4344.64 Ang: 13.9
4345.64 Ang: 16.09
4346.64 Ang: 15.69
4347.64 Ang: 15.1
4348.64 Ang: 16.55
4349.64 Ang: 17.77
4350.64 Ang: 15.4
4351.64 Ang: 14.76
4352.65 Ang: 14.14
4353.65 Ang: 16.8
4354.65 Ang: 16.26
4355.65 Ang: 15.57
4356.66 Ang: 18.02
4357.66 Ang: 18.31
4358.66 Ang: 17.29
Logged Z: 3.37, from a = 29.0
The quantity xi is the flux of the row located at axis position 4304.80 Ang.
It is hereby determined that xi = 11.42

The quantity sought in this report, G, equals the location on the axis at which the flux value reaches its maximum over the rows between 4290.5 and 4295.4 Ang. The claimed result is 4292.93 Ang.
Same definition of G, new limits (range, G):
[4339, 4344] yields 4342.64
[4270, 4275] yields 4273.20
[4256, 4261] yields 4256.51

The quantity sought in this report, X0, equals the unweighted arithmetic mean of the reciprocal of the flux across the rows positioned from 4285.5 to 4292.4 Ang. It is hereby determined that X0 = 0.077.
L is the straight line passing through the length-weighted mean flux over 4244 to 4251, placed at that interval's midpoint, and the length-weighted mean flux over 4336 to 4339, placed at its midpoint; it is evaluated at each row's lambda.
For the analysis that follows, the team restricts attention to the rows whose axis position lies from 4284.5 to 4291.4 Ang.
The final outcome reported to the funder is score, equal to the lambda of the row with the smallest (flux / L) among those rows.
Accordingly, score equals 4289.96 Ang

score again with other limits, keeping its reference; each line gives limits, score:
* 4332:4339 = 4338.64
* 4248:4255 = 4250.63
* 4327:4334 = 4327.66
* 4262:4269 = 4266.32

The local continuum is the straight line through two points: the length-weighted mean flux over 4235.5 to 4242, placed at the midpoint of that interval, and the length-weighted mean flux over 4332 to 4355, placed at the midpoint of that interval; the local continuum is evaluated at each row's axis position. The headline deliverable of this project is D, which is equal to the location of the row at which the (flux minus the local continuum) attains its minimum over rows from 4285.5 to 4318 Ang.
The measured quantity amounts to 4299.85 Ang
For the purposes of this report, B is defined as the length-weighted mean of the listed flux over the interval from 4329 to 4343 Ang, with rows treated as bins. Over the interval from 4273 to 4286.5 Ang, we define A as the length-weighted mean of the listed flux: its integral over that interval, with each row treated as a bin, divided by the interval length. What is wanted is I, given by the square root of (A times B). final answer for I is 14.4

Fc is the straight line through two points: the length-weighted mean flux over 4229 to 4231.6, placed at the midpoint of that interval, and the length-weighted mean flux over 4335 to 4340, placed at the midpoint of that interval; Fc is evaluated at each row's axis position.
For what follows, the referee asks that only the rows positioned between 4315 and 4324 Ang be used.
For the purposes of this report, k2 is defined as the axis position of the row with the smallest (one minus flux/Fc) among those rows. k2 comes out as 4318.70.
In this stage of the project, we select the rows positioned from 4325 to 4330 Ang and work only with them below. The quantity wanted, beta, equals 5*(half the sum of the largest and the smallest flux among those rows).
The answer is 75.6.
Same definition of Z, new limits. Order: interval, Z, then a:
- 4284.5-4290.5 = 1.90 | 6.7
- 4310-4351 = 3.86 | 47.3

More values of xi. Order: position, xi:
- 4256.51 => 18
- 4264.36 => 16.88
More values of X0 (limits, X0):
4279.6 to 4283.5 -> 0.070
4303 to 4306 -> 0.086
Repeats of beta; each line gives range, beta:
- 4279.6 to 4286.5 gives 70.8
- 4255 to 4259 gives 77.9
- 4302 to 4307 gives 55.7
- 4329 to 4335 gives 83.0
